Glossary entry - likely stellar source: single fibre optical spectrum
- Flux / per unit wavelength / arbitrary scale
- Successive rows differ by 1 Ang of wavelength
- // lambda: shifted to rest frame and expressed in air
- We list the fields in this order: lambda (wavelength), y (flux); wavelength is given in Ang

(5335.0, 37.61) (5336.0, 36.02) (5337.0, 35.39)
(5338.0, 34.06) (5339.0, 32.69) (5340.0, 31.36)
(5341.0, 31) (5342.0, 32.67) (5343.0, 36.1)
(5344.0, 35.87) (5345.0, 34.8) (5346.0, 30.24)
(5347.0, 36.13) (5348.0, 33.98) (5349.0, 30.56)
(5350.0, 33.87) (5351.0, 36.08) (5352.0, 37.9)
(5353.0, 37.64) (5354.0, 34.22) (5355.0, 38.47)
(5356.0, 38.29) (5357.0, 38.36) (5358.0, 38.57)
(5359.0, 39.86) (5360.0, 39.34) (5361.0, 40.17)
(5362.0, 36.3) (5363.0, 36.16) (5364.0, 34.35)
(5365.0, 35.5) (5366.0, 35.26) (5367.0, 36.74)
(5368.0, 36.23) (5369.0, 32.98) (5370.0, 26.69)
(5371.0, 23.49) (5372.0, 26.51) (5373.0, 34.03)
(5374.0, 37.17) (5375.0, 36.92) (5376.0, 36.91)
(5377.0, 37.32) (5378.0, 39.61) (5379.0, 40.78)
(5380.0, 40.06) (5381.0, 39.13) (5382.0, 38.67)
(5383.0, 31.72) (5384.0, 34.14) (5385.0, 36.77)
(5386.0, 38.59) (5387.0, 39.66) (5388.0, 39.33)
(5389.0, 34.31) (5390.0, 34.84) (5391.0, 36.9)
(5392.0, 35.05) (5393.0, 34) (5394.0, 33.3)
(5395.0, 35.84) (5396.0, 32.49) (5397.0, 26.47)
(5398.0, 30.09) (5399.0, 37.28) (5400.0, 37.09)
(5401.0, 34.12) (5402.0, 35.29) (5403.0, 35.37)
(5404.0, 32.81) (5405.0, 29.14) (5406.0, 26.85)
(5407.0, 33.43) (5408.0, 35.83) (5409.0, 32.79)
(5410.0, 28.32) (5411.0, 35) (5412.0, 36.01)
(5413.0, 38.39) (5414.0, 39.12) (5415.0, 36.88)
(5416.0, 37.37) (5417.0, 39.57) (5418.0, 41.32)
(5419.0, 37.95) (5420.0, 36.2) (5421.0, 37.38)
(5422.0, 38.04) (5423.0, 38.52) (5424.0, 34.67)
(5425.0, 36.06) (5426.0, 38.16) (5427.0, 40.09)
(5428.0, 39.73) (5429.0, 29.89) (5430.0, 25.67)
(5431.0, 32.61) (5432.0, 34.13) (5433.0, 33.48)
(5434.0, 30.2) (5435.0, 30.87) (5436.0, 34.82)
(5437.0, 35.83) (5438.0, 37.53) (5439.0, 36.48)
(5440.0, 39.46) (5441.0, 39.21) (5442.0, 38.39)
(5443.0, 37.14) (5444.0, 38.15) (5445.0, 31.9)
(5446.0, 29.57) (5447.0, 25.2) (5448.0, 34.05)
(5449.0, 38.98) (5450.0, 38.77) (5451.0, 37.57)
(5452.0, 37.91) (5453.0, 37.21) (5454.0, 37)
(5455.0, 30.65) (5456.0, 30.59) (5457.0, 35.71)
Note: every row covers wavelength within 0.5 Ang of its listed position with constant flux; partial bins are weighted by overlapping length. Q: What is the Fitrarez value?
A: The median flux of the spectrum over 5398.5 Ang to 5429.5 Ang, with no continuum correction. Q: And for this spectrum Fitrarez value 36.2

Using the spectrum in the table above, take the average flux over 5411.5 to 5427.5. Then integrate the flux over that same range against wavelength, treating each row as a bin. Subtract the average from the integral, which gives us 568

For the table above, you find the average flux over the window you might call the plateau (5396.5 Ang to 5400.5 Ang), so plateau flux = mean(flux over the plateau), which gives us 32.7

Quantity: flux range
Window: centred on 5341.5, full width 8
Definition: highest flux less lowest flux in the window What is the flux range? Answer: 5.1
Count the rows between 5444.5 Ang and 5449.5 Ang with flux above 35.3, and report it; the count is 1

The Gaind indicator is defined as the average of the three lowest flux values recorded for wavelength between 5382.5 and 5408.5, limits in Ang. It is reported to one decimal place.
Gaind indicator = 27.5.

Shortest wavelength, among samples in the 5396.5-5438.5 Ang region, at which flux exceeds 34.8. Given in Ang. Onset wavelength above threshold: 5399.0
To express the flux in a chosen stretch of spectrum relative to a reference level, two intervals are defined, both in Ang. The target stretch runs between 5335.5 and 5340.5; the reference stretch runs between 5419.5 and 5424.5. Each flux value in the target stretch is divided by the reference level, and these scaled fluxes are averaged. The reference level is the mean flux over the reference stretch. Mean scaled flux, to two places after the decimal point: 0.92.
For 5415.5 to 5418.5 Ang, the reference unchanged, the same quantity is 1.07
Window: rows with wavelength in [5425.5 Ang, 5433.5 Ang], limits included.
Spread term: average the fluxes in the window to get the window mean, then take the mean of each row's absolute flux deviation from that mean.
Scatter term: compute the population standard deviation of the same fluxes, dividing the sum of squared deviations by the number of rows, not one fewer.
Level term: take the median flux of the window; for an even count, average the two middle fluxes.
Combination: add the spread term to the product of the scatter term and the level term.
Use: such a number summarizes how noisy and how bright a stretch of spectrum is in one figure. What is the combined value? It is 162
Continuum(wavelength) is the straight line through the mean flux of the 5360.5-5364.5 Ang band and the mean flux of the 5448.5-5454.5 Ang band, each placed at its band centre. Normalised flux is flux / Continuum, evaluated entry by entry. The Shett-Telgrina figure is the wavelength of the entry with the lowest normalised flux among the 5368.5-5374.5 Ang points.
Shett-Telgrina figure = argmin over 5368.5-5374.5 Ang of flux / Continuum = 5371.0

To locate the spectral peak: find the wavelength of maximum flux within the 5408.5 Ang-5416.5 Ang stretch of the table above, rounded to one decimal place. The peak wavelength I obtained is 5414.0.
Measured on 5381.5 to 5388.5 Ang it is 5387.0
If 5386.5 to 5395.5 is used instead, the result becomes 5387.0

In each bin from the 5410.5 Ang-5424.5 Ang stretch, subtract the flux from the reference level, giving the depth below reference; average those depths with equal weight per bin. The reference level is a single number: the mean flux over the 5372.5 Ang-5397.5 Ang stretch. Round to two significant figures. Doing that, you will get -1.4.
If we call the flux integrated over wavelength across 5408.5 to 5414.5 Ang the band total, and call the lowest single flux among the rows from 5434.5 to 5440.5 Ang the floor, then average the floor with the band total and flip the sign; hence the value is -120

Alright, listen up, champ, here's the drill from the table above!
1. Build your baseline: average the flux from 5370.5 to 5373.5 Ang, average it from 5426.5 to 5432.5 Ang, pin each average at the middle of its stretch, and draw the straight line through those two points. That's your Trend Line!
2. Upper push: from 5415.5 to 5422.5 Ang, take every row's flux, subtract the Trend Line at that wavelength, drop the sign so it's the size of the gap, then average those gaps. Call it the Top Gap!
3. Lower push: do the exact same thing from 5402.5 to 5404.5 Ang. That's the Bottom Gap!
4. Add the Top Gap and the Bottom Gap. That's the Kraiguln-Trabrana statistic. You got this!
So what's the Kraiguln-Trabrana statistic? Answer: 8.6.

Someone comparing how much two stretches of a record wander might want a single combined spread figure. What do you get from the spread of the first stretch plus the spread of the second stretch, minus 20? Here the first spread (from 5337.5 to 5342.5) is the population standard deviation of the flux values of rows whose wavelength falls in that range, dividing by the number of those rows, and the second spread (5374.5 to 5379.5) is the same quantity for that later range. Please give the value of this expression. -17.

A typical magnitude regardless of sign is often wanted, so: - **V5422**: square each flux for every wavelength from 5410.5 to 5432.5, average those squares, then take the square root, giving 36.7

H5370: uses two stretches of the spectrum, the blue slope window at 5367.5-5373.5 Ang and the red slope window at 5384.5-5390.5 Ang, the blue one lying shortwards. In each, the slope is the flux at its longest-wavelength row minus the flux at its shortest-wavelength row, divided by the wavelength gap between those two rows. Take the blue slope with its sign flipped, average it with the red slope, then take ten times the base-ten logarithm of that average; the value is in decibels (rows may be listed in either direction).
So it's -16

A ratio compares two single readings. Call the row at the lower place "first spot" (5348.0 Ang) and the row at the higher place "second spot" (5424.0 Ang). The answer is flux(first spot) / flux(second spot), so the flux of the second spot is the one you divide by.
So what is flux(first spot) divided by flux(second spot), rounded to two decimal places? 0.98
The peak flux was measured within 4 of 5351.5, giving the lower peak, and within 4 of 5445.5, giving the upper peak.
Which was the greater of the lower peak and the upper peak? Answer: 39.0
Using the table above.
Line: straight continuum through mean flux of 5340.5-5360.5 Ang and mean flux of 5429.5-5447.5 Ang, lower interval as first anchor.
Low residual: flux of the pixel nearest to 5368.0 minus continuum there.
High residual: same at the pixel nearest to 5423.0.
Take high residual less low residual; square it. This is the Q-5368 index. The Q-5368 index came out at 11.5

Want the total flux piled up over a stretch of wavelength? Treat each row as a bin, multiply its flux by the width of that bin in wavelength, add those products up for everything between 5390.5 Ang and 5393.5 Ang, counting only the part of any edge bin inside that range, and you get 106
